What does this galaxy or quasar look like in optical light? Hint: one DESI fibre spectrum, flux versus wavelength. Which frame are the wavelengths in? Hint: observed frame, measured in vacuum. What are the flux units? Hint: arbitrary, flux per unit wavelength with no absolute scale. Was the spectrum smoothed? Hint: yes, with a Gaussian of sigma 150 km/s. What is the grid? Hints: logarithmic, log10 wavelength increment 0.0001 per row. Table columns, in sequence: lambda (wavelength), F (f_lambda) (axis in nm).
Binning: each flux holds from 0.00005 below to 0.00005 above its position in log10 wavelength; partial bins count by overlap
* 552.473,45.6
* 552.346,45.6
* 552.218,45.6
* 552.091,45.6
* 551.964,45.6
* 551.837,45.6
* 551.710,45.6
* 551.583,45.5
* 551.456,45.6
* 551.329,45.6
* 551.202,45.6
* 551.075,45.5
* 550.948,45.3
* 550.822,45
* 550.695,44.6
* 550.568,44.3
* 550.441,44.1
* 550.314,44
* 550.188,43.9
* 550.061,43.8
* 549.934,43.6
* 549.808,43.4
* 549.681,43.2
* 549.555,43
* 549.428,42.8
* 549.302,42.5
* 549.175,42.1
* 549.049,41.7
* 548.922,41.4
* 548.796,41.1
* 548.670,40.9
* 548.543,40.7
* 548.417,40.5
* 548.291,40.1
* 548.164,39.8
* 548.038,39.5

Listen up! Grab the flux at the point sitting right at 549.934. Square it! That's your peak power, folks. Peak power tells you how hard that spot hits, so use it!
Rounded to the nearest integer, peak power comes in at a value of 1901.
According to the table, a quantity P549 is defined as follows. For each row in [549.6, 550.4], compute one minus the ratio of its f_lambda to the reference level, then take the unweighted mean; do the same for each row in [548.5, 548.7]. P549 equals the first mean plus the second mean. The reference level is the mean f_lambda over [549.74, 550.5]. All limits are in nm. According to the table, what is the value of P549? 0.072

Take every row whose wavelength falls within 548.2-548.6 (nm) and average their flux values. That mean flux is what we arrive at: 40.4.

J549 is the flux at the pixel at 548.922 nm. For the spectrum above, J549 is 41.4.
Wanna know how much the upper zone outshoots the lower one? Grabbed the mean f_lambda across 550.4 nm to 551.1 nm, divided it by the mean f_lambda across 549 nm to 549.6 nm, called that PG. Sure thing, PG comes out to 1.06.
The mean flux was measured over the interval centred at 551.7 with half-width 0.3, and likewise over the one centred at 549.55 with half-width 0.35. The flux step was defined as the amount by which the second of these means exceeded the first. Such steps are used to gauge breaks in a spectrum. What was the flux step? -2.6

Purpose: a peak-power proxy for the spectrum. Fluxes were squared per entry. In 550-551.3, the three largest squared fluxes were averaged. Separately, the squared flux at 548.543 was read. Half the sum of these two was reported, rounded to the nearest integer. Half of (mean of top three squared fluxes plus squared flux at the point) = 1862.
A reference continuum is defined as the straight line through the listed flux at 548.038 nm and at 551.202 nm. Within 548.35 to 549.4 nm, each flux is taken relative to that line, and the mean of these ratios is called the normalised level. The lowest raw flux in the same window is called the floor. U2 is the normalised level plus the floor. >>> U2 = 41.5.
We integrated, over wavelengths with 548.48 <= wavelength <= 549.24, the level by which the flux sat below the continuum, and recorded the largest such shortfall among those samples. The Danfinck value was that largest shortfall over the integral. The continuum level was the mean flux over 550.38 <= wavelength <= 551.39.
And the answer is 1.54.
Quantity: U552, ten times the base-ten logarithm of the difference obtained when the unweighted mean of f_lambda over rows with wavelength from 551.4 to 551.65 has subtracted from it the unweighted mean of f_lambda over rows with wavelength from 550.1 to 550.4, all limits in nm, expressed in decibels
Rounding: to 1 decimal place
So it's 2.0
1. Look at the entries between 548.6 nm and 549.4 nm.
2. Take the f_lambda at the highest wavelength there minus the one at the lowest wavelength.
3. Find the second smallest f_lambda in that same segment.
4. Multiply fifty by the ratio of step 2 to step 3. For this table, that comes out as 1.9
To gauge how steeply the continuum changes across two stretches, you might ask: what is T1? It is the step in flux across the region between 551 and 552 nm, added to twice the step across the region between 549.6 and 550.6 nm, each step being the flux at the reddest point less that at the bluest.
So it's 2.3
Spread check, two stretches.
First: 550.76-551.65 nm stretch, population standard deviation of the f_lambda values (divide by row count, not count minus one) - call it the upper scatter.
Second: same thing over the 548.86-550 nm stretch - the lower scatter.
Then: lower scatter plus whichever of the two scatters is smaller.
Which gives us 0.9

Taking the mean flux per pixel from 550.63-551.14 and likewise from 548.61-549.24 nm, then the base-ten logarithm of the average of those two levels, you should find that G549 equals 1.636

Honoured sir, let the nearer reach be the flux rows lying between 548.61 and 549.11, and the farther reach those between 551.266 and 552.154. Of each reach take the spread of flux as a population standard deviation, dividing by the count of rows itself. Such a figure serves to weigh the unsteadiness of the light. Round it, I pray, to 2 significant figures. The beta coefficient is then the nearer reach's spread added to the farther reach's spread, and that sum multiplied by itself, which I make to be 0.11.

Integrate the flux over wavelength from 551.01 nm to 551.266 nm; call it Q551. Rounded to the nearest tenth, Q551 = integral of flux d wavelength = 11.6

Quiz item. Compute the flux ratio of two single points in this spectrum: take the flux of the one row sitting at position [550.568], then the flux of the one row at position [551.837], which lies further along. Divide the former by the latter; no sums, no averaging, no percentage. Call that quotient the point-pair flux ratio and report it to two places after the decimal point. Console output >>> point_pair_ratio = 0.97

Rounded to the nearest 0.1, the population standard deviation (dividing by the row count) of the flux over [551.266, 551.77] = 0.0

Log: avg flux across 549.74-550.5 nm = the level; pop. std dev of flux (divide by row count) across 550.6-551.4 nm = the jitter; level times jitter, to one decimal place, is 15.9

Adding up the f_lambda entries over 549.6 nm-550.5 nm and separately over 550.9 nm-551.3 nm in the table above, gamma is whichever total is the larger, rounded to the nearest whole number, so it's 306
